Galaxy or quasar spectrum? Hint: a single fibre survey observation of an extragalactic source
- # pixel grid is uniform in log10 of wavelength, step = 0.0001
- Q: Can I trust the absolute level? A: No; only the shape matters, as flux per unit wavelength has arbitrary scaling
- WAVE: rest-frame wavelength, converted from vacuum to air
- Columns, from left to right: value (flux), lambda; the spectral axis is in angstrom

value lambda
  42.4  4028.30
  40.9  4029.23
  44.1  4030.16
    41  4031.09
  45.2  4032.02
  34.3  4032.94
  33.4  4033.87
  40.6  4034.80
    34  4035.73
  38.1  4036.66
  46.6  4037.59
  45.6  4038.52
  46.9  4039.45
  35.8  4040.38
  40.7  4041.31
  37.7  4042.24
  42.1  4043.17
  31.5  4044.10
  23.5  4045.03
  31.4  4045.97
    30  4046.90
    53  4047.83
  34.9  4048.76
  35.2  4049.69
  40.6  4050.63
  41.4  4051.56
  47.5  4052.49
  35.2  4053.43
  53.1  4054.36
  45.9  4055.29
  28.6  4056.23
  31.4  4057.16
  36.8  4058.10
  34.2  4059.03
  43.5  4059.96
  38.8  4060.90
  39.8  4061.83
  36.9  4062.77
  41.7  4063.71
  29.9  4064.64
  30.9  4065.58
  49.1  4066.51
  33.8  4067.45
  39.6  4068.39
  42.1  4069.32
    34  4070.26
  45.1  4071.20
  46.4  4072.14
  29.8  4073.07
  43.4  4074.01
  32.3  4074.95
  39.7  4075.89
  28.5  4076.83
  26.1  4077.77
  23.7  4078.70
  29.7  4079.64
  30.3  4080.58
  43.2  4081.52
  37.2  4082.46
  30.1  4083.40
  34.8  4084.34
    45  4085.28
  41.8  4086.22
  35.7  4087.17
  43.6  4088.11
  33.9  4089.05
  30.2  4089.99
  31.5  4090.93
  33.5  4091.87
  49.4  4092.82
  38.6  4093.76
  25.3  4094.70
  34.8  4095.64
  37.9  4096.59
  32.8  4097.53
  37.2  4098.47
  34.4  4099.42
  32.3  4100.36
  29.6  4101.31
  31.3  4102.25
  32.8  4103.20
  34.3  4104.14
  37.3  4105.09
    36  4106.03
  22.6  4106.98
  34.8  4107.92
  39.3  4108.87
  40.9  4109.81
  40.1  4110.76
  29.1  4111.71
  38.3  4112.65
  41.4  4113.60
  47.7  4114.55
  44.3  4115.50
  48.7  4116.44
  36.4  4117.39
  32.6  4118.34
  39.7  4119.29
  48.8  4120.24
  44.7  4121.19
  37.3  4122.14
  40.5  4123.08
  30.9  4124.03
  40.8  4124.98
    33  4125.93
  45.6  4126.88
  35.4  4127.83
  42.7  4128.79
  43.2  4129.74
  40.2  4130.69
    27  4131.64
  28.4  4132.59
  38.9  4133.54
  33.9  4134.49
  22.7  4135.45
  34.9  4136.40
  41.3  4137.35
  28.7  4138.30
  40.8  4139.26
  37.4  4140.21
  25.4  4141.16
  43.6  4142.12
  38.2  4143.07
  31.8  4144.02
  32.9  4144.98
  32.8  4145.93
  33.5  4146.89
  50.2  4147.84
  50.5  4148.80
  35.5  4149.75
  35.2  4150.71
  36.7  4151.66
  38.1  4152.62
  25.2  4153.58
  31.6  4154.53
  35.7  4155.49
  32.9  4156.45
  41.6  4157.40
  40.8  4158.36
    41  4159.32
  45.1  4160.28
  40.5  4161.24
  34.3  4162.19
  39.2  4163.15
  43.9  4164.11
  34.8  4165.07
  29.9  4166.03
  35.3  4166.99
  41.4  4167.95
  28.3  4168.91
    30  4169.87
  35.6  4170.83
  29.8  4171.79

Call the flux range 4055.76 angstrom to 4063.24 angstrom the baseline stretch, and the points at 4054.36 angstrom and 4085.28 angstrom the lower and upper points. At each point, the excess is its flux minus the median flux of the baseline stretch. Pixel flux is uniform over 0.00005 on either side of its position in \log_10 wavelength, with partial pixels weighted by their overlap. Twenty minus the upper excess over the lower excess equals 19.5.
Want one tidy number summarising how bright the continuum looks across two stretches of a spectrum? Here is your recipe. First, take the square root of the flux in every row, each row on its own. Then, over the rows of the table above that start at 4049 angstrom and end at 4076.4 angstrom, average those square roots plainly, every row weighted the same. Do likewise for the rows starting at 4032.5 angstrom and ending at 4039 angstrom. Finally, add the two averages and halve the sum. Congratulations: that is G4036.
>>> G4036 6.22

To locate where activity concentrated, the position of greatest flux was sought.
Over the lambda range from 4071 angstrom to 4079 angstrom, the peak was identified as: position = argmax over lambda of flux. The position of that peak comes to 4072.14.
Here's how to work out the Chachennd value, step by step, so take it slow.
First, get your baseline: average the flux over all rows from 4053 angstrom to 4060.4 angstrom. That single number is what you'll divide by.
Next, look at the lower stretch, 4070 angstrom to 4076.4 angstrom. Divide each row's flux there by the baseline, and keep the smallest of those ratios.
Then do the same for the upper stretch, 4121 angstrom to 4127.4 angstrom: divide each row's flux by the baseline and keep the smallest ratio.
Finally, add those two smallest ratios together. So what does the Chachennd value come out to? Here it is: 1.57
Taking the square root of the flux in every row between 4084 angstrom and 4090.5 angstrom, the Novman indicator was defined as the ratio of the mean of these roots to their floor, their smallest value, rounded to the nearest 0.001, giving 1.117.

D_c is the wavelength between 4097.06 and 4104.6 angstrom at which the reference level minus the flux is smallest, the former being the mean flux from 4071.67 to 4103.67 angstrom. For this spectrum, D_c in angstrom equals 4098.47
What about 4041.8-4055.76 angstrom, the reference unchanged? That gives 4054.36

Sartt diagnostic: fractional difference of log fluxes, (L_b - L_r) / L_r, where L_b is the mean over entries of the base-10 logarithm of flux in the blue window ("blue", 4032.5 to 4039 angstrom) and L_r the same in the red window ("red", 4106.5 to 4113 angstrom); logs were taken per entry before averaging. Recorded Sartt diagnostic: 0.033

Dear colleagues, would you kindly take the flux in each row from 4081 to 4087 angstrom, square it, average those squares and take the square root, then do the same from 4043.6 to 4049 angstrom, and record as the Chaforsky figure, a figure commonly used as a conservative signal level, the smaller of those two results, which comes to 35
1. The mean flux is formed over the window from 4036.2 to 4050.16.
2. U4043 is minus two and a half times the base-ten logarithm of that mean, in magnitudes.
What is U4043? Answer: -3.955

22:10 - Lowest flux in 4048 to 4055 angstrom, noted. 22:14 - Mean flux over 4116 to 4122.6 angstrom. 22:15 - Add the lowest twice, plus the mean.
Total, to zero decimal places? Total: 111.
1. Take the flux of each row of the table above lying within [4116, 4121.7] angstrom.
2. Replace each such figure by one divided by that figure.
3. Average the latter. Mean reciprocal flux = 0.0245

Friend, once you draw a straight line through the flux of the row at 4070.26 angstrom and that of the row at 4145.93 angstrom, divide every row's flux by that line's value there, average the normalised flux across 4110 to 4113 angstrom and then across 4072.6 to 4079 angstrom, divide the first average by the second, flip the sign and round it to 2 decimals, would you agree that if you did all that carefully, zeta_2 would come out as -1.14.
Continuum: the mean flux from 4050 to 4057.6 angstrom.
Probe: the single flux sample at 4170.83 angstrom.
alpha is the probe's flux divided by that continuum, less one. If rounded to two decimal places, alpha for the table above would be -0.12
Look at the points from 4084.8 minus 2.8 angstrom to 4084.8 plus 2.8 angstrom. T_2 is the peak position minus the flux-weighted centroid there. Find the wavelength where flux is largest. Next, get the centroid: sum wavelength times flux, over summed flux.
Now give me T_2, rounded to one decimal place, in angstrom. 0.4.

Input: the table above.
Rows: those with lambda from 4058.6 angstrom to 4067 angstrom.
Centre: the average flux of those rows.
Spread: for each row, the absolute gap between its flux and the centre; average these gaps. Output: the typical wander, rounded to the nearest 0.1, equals 4.7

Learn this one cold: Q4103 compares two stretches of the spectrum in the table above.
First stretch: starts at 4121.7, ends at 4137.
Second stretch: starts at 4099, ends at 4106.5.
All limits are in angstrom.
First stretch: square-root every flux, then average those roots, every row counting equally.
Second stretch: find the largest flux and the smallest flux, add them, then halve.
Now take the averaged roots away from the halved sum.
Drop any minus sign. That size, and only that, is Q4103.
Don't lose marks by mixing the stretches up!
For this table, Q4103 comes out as 27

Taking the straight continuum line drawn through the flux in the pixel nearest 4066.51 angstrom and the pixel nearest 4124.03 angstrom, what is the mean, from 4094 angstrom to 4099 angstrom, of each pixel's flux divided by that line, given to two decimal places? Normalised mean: 0.85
